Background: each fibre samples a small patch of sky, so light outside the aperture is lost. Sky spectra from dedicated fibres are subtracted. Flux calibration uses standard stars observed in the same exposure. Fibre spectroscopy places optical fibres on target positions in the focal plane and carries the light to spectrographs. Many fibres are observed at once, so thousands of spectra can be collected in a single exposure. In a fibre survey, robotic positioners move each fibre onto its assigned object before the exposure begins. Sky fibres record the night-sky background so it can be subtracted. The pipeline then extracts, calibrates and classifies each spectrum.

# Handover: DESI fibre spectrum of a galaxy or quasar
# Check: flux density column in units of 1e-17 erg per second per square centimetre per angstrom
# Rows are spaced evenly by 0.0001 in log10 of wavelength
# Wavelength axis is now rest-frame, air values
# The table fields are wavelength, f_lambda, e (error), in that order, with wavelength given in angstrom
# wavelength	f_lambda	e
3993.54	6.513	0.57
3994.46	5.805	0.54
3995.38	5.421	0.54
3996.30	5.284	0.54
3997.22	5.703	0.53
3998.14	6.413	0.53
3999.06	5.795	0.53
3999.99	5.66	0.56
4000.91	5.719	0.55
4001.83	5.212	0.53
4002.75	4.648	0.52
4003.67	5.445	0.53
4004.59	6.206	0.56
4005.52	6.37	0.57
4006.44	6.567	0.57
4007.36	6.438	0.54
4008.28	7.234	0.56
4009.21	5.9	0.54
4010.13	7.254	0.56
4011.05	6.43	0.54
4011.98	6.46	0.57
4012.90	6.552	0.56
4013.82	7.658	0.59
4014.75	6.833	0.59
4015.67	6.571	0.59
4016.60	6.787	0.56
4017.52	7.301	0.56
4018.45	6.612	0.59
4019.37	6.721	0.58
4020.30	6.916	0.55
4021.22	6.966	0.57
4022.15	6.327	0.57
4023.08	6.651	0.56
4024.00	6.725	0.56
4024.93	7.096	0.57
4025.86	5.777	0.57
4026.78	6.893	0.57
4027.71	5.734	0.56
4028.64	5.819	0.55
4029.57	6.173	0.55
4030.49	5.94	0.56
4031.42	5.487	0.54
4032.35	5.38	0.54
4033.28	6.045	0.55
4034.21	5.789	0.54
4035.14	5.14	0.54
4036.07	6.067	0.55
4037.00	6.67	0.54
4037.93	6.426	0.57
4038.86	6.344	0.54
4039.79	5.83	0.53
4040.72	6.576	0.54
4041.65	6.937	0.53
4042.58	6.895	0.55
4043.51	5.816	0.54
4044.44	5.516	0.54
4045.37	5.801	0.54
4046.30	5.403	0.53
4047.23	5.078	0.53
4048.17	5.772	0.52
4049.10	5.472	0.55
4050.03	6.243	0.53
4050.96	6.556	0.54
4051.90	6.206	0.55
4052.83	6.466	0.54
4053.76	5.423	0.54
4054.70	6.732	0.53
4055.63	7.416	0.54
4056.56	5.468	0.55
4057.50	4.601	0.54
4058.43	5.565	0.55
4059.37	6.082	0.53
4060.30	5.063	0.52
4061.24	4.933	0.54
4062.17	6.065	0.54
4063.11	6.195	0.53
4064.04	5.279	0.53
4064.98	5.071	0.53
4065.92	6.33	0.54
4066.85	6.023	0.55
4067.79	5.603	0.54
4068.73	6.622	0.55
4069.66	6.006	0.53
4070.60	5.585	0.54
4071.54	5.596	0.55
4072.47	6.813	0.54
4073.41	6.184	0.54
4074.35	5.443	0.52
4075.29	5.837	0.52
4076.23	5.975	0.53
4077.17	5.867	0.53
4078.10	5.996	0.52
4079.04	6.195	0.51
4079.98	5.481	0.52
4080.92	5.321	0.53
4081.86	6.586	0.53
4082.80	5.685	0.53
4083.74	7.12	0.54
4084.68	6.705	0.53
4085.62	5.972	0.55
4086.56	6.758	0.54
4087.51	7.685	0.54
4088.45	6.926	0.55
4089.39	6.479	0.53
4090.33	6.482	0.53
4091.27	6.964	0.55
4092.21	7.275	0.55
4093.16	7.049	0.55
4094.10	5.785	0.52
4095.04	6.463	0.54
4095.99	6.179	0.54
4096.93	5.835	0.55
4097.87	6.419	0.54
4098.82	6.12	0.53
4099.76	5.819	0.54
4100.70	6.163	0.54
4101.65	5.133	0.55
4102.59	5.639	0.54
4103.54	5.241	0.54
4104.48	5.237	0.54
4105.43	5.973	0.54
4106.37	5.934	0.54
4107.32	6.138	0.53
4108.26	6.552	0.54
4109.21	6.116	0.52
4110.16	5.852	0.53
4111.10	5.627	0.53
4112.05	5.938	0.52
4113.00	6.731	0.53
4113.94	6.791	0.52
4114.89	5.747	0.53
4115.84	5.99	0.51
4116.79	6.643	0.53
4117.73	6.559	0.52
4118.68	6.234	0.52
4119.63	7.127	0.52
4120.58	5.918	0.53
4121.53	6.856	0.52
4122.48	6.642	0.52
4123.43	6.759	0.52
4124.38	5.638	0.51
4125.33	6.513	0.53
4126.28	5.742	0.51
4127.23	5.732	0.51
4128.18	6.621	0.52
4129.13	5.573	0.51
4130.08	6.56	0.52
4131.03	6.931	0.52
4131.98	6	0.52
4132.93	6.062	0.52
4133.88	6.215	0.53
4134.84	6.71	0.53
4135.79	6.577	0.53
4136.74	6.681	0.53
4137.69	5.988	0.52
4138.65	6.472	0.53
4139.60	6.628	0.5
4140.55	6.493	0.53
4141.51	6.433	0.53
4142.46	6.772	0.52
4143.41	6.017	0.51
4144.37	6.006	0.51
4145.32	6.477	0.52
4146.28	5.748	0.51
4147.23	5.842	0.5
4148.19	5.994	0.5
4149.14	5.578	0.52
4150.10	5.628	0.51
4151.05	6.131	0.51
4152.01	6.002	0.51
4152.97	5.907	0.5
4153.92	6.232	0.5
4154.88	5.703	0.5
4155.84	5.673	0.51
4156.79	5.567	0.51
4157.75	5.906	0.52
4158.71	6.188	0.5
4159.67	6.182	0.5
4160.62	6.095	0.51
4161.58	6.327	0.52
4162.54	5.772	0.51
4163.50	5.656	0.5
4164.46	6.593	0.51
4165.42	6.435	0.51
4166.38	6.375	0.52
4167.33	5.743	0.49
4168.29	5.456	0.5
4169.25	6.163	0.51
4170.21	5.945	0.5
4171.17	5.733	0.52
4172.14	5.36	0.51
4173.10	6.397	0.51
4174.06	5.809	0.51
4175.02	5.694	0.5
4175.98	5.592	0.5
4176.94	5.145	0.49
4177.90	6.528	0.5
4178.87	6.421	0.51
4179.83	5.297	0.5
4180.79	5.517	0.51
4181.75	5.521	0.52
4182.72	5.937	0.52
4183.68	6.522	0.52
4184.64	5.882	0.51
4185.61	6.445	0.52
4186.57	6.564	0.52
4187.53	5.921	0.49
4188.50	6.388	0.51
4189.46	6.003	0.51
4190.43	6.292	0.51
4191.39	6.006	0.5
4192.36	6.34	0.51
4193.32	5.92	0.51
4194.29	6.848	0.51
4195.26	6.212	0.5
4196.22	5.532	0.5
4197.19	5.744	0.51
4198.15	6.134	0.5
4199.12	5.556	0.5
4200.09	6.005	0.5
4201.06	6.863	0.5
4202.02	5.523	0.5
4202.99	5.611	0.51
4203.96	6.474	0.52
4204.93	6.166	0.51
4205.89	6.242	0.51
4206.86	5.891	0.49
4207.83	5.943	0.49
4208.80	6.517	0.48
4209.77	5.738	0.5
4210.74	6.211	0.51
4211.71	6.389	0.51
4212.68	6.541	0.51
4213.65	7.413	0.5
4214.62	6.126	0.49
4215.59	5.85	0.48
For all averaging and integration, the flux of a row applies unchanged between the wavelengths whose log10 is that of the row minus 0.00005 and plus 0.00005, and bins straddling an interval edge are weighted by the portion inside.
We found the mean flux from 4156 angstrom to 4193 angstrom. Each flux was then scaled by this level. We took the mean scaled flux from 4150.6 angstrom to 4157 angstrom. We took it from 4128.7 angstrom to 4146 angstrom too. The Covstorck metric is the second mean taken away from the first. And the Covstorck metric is -0.08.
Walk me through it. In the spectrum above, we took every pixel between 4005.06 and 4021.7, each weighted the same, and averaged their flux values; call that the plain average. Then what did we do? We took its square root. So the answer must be 2.60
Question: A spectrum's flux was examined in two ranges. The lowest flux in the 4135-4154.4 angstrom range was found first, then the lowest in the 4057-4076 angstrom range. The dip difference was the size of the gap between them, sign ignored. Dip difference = 1.0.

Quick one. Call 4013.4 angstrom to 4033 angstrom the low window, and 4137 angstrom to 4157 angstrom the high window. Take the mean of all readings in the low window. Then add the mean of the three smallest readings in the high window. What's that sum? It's 12.1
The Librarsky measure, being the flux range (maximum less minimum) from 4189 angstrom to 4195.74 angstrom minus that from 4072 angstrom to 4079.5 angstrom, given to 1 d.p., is -0.4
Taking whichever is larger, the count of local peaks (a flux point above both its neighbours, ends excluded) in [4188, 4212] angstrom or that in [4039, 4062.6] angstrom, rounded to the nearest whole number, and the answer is 8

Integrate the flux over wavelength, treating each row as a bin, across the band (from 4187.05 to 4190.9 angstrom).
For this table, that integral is 23.7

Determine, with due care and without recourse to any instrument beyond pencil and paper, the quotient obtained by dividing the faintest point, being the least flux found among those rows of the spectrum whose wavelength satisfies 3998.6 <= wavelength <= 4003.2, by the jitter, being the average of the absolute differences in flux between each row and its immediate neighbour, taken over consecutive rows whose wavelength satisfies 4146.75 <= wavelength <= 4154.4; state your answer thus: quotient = 19.5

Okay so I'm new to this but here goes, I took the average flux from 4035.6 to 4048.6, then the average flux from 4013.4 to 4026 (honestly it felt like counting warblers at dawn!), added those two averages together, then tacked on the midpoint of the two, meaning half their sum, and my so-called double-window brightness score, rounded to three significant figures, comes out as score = 19.3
